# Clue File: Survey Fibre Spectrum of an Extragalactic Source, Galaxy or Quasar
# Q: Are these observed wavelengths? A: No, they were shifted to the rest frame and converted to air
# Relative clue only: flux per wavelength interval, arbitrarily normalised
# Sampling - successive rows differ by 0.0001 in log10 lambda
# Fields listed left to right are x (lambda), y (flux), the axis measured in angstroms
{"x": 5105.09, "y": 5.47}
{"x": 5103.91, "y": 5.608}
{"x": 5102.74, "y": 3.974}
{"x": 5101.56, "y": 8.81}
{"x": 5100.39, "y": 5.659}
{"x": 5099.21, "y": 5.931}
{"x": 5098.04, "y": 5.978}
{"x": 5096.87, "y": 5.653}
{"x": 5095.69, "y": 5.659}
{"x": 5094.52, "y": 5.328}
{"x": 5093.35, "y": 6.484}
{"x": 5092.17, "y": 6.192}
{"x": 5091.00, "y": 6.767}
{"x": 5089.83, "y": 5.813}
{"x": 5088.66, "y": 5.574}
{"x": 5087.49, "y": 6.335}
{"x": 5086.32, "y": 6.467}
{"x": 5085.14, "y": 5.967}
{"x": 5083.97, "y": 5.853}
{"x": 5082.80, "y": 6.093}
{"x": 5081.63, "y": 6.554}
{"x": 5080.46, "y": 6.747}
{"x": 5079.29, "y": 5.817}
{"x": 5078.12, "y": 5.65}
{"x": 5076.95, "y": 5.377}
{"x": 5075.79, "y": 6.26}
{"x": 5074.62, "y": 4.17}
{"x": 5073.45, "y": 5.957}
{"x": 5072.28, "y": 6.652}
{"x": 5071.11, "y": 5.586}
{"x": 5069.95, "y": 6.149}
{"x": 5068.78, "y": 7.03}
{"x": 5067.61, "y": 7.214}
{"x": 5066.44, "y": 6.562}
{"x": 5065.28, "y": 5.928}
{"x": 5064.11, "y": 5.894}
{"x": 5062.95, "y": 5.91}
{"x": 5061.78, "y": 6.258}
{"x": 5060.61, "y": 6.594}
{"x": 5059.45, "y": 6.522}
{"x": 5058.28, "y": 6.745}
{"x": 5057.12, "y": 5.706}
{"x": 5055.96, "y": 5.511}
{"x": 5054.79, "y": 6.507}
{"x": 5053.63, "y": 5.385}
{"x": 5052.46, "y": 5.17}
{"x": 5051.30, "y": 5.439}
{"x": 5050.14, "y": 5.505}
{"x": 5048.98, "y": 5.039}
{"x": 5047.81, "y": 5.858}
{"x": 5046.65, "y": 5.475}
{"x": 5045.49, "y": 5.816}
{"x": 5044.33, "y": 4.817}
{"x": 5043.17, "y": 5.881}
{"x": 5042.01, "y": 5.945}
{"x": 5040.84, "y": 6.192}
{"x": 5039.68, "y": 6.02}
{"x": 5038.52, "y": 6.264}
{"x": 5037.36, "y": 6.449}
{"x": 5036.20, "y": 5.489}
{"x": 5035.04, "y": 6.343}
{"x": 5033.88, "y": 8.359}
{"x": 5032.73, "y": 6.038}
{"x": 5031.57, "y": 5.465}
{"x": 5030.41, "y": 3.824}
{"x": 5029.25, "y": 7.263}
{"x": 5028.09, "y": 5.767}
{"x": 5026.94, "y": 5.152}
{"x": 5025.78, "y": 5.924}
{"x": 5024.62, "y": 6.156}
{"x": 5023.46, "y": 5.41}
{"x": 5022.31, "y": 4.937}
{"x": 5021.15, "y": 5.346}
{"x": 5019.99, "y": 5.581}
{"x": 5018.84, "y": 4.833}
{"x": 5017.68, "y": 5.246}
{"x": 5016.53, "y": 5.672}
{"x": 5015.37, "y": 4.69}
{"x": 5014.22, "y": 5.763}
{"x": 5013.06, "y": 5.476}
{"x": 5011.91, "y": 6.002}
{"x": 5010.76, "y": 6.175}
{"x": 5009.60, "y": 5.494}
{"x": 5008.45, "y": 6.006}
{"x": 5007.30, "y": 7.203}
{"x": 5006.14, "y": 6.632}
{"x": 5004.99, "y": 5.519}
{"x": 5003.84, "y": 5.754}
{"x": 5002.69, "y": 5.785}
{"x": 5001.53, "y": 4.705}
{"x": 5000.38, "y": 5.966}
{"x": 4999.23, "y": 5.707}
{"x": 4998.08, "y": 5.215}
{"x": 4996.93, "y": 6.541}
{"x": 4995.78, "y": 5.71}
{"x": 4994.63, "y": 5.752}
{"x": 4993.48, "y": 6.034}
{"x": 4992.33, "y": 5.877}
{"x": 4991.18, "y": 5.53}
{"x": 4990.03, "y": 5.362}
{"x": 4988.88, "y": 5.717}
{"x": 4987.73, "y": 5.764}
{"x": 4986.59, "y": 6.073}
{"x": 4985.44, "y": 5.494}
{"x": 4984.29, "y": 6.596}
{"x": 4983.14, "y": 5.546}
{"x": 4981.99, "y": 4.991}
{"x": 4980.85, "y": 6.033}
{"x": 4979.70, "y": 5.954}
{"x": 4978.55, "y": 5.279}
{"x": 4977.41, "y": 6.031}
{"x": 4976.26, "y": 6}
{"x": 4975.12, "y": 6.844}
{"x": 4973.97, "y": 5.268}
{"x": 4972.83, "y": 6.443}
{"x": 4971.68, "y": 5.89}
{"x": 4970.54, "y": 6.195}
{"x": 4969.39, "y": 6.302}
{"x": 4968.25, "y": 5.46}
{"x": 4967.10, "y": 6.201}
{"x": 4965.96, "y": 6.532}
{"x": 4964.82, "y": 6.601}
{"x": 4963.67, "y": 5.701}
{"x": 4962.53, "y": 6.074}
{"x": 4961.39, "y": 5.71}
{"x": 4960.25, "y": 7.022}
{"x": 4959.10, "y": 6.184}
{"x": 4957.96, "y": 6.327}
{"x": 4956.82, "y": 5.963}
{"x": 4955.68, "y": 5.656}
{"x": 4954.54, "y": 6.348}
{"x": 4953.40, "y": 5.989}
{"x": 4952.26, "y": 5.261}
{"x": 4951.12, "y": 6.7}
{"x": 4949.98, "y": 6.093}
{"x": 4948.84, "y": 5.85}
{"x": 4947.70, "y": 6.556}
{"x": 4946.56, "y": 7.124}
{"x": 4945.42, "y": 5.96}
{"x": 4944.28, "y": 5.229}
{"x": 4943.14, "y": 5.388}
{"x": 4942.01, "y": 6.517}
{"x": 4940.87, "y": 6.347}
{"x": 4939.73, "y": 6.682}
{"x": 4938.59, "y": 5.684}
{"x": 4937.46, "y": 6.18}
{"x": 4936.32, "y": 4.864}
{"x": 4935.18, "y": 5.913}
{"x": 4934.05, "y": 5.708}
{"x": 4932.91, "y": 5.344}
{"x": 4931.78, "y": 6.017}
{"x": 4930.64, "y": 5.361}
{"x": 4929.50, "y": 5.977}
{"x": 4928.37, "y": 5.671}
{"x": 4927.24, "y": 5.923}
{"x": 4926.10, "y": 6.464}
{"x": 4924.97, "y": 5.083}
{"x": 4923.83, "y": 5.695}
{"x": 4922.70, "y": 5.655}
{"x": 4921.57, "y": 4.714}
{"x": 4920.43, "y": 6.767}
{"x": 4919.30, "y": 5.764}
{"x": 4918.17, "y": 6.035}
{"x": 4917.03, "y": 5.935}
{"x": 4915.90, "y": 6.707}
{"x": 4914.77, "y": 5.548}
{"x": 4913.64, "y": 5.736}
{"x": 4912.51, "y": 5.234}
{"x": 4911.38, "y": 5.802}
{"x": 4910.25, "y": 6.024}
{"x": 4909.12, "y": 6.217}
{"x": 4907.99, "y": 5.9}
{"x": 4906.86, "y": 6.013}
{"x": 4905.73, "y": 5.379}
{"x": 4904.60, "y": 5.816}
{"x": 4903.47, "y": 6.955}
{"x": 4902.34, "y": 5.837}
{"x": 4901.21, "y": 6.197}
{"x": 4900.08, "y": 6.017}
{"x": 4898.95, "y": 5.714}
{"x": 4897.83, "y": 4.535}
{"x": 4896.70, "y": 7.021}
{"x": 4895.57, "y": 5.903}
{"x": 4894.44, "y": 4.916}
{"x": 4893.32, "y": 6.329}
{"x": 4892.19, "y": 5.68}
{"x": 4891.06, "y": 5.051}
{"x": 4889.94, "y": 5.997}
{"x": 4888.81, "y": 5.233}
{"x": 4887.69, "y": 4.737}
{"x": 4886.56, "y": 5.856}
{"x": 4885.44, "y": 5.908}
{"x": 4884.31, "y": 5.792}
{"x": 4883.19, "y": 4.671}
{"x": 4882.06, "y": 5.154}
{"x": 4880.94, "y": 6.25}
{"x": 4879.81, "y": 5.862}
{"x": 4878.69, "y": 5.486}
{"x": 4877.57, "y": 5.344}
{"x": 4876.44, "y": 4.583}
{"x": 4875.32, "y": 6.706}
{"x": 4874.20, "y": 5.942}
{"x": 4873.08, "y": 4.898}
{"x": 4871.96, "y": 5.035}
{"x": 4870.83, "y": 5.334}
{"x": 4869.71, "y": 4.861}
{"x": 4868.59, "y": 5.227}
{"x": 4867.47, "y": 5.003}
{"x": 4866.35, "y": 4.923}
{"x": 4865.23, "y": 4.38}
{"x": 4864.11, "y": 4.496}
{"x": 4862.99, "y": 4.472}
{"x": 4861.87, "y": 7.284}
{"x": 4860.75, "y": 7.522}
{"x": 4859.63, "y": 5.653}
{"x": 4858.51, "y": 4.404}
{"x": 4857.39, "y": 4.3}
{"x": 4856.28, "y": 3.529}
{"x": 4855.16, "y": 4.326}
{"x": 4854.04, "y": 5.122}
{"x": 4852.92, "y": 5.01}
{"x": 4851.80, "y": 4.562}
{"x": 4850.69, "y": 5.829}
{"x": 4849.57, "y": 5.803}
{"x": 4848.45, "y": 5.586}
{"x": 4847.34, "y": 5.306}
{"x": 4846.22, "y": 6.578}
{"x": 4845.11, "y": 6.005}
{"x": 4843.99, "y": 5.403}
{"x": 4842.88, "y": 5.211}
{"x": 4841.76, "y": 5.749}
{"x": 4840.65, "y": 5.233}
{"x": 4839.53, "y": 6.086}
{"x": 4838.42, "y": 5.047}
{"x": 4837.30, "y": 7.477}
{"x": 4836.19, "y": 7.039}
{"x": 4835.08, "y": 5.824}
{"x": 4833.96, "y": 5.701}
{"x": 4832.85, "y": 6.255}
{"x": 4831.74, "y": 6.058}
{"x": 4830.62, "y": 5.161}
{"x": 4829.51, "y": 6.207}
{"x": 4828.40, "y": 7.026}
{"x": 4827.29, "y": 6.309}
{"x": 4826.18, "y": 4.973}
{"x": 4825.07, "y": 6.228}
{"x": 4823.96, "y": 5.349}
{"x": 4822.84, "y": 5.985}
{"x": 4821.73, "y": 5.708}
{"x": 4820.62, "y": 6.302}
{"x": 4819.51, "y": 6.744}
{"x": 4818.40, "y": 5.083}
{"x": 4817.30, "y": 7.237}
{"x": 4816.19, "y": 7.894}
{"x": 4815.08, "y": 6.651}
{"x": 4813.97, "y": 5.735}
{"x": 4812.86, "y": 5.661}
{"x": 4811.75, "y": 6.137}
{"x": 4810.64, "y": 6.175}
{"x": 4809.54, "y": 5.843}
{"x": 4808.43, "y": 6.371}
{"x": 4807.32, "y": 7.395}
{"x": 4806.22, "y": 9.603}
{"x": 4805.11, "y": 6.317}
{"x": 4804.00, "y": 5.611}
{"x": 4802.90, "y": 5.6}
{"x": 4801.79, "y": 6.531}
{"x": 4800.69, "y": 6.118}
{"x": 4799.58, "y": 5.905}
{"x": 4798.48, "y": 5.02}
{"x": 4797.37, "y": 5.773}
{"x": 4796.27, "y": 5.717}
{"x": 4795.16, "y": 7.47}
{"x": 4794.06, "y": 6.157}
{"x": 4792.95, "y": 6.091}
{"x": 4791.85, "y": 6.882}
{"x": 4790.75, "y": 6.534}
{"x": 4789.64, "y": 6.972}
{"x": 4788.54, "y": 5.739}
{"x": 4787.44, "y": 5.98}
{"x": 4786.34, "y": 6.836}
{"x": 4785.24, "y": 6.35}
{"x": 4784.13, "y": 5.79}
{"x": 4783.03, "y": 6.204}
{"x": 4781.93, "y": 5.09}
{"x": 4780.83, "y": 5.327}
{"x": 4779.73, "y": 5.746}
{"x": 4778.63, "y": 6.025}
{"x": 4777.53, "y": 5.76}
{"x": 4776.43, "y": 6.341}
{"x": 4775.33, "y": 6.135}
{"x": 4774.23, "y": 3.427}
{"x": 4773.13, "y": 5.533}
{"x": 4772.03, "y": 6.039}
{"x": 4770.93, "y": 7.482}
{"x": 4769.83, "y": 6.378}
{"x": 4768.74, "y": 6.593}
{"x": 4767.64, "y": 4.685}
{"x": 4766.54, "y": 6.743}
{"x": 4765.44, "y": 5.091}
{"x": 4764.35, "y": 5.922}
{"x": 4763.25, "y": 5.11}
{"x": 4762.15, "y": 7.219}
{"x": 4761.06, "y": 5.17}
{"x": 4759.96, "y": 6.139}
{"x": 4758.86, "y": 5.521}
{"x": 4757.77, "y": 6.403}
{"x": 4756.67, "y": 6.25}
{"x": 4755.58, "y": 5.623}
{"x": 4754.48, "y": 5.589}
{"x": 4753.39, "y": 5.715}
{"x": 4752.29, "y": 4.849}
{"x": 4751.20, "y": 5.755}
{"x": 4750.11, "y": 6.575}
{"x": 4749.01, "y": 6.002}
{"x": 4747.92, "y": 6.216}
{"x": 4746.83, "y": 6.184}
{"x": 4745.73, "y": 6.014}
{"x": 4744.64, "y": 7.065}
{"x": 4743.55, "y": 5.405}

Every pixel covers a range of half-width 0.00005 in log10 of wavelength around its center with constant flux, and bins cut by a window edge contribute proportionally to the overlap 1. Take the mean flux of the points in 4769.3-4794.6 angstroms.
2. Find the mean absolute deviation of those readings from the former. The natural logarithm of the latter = -0.66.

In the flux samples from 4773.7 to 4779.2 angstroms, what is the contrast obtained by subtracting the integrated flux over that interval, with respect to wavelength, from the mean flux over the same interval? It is -25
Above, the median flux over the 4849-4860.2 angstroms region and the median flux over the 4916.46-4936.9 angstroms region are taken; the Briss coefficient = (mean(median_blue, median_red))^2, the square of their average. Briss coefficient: 27.7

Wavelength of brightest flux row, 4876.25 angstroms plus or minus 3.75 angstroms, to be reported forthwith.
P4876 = 4875.32 angstroms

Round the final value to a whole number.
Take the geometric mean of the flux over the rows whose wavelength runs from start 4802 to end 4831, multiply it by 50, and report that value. 311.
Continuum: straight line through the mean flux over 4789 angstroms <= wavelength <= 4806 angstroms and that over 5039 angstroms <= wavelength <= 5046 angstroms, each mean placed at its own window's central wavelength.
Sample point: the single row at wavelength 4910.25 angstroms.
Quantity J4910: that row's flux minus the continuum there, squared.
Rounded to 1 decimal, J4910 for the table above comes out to 0.0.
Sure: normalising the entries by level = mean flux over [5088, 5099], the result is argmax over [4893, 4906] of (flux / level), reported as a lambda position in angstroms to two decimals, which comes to 4896.70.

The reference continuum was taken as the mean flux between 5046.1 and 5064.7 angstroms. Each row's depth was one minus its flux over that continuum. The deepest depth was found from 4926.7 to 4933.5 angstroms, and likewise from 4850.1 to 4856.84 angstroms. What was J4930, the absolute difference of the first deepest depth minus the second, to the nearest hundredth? 0.31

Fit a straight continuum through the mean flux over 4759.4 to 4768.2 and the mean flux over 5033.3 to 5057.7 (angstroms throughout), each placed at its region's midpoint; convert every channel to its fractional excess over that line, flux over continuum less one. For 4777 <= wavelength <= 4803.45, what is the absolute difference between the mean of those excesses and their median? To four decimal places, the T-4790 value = 0.0108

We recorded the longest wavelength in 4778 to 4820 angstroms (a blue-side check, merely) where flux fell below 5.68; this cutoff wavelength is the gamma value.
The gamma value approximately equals 4818.40 angstroms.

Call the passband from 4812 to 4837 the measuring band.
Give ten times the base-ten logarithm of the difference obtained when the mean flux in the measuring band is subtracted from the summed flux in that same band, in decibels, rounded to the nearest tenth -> 21.1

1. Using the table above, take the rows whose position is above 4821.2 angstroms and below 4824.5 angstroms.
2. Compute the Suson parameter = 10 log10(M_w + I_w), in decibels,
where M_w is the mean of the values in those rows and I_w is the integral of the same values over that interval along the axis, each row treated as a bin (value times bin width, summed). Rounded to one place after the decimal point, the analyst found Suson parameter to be 13.9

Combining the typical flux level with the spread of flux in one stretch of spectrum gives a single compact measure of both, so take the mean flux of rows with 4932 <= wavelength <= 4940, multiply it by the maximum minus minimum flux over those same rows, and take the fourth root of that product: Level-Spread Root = 1.80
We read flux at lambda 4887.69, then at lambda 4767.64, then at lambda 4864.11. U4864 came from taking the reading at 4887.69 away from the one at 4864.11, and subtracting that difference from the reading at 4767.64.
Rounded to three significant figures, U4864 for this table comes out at 4.93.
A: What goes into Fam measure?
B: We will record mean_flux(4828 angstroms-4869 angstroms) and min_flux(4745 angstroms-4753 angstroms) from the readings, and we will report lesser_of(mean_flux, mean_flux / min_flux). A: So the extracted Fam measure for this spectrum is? 1.14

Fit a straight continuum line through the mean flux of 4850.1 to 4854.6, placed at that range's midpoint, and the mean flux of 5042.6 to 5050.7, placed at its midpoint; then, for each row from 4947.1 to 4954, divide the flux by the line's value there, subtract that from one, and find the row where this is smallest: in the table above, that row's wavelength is 4951.12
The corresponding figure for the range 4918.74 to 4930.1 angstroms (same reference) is 4920.43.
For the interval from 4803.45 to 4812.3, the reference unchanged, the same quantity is 4806.22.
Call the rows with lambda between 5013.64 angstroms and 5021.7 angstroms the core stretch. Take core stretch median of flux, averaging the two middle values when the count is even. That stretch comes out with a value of 5.35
